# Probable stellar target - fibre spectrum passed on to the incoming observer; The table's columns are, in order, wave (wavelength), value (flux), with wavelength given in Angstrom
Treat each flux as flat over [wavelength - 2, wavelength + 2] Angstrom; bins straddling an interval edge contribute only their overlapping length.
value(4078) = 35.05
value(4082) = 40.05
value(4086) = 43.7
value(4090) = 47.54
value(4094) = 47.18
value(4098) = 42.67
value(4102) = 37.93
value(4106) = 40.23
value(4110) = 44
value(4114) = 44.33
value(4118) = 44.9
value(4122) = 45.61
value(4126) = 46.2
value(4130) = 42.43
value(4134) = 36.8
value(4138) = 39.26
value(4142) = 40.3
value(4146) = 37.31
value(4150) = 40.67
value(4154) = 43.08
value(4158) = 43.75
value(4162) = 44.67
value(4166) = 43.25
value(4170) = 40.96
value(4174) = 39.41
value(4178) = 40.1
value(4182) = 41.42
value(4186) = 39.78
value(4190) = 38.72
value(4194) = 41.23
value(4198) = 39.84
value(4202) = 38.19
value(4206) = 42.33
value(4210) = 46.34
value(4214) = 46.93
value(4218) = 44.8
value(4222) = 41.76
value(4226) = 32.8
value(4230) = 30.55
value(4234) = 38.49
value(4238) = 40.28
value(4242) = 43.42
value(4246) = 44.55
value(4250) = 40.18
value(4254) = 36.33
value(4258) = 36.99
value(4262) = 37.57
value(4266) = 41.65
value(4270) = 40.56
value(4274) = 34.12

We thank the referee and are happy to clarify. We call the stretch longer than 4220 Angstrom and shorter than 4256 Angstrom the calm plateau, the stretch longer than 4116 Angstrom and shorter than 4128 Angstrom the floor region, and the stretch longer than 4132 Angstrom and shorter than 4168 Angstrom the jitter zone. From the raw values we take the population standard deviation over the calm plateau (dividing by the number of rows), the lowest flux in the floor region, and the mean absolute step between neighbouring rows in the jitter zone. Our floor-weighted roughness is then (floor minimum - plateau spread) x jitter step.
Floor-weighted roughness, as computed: 77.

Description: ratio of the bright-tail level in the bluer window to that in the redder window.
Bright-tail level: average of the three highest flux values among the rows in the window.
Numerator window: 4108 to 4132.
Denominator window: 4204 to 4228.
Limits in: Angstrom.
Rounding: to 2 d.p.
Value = 0.99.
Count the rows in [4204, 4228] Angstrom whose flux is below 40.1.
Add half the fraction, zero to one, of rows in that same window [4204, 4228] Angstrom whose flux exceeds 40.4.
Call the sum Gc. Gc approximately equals 1.4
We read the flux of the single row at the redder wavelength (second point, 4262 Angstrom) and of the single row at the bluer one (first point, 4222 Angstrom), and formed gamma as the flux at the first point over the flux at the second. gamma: 1.11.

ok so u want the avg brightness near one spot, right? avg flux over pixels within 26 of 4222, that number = 40.8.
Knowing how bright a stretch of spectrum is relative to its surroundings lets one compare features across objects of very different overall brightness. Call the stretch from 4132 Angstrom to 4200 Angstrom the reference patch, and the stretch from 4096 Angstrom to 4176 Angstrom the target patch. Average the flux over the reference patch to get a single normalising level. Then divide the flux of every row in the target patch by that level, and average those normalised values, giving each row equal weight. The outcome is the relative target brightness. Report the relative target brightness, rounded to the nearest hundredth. 1.03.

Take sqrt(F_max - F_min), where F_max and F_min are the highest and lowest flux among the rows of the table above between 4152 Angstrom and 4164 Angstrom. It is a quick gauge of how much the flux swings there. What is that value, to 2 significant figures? 1.3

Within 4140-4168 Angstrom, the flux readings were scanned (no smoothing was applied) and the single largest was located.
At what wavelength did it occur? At 4162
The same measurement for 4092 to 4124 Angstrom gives 4094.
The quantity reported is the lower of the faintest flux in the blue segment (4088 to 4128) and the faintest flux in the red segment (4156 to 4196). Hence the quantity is 37.9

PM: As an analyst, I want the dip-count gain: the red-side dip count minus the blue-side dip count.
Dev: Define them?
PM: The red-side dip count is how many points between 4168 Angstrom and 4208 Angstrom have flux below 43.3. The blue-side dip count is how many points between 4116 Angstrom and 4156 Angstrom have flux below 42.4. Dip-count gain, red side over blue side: 5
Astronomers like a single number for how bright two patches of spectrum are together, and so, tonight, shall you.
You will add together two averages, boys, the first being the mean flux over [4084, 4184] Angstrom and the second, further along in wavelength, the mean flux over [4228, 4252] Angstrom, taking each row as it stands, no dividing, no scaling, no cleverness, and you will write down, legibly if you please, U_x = 81.9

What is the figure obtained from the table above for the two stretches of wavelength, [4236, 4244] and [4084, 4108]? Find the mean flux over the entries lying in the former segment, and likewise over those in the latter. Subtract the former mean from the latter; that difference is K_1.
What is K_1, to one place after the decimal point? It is 1.4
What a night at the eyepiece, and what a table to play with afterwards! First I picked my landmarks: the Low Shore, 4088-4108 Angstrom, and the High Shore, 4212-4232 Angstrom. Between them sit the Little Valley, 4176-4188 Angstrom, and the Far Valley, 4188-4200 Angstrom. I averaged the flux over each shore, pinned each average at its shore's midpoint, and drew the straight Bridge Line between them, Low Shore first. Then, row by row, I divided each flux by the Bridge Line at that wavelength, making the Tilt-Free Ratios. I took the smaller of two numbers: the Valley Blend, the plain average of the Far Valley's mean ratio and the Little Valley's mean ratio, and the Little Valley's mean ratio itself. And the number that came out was 0.99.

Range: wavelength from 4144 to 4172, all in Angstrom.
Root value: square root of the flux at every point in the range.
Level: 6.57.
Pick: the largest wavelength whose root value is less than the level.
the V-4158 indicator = 4170 Angstrom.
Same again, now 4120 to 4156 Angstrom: 4154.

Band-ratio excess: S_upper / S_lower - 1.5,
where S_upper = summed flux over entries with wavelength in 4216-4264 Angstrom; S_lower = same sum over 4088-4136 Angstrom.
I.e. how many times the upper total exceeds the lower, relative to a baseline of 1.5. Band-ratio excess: -0.60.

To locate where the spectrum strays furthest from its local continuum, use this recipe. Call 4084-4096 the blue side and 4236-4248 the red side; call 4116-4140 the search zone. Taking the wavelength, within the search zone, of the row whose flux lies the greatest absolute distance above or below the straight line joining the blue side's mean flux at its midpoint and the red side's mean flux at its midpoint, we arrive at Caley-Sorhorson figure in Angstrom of 4134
